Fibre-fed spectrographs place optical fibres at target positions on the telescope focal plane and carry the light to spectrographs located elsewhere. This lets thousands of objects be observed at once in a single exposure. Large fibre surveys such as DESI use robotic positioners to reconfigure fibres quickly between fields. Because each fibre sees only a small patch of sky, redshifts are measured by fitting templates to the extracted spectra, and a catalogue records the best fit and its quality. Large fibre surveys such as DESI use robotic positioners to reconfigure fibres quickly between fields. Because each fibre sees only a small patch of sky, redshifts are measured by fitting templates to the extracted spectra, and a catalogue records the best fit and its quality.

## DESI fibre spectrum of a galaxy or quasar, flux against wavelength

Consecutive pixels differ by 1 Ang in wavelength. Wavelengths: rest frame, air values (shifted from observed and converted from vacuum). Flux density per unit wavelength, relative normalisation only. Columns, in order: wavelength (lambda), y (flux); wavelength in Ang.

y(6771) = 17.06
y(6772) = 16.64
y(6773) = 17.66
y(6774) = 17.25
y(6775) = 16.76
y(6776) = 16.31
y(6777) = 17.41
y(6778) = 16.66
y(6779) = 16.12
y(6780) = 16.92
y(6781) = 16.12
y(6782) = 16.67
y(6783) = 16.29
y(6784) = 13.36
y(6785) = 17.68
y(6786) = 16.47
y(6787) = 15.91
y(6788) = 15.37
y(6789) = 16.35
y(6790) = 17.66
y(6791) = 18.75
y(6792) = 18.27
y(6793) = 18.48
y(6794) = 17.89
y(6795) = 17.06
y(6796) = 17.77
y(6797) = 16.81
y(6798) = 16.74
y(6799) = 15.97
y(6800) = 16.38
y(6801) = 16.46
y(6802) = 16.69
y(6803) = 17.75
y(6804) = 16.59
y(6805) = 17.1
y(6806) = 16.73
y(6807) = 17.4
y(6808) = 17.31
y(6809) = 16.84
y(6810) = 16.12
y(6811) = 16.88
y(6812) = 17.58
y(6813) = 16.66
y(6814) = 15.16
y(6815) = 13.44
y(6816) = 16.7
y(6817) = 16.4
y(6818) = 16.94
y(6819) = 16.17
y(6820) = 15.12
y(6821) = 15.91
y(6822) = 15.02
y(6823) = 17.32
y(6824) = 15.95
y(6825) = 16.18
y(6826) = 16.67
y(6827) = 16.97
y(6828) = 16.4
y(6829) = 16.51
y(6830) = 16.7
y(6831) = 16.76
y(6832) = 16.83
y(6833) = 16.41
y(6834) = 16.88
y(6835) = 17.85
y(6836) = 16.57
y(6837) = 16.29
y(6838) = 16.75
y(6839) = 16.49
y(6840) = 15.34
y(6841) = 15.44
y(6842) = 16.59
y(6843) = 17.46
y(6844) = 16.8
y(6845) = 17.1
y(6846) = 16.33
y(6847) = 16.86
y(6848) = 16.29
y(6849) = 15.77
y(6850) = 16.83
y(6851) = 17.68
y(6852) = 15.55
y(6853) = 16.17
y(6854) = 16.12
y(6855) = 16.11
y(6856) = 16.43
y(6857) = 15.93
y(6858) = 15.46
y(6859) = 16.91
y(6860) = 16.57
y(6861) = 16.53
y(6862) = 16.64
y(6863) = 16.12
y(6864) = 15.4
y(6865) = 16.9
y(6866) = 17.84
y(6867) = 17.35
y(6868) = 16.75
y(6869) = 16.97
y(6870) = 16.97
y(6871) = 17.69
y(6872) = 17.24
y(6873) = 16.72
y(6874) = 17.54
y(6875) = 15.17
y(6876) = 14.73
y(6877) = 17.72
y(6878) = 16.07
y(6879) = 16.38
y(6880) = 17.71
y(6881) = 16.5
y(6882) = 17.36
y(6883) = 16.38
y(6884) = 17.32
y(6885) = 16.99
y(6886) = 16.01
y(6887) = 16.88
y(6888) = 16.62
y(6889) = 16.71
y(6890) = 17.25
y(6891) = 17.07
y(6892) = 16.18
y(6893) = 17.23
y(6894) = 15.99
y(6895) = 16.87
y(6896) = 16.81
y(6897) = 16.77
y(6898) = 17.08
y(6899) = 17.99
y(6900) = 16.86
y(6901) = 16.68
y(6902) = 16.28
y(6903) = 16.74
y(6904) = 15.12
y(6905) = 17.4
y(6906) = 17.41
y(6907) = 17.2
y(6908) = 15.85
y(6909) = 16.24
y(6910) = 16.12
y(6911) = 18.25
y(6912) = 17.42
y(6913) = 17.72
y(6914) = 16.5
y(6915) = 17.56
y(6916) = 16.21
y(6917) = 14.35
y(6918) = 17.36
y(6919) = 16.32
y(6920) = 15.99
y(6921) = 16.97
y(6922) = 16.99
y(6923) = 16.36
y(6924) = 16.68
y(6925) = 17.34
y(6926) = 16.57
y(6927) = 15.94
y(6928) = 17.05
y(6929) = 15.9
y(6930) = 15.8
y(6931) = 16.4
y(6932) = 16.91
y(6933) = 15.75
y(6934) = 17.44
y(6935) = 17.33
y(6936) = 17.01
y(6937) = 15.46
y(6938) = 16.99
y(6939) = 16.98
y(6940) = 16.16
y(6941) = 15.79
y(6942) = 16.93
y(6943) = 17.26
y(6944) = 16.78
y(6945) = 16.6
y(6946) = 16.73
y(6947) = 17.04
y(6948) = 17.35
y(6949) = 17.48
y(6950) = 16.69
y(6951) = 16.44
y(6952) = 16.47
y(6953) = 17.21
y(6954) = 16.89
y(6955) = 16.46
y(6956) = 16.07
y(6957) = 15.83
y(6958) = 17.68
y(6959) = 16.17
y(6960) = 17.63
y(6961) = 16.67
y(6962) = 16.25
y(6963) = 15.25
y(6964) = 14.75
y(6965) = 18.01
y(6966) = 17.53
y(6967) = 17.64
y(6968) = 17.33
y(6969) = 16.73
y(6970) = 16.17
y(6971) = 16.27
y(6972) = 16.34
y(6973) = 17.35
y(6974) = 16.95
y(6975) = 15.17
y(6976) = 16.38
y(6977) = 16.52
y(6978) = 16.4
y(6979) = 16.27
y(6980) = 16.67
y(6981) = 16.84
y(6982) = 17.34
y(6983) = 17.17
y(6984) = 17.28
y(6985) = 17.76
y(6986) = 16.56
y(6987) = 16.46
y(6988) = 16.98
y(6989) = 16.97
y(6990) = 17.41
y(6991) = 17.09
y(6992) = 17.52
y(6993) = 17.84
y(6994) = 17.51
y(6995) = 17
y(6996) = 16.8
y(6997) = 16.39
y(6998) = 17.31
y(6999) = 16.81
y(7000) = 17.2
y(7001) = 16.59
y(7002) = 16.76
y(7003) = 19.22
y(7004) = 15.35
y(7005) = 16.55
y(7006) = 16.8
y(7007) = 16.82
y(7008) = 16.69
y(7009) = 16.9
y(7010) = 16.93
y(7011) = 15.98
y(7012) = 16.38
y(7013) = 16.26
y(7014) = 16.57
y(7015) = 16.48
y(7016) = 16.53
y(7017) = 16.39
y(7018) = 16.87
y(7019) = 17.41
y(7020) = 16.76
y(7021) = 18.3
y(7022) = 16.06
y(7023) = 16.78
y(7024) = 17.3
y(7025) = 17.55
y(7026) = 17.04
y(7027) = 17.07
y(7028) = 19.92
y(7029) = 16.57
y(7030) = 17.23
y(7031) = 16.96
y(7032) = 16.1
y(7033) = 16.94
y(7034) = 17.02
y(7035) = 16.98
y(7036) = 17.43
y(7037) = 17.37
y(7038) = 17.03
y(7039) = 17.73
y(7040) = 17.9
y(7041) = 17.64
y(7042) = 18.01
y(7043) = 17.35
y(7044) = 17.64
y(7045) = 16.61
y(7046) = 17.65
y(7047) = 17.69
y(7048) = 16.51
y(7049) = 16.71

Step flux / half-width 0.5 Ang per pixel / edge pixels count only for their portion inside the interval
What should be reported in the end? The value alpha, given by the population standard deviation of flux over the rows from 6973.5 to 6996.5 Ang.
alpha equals 0.57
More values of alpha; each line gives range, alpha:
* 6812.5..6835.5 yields 0.90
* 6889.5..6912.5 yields 0.70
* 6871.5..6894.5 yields 0.75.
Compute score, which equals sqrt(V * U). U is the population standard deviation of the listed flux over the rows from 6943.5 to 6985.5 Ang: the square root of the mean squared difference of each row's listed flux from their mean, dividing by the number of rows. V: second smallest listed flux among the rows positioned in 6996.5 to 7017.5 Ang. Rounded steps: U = 0.70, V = 15.98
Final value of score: 3.3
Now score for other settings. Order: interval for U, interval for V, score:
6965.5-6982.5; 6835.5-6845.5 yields 3.1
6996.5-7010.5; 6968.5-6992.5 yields 3.6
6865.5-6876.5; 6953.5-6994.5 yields 3.8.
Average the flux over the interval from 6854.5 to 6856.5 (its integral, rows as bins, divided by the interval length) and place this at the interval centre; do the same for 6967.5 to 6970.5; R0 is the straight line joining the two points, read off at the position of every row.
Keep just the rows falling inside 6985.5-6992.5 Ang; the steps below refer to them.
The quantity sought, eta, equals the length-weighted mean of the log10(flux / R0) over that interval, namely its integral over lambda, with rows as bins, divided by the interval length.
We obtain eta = 0.004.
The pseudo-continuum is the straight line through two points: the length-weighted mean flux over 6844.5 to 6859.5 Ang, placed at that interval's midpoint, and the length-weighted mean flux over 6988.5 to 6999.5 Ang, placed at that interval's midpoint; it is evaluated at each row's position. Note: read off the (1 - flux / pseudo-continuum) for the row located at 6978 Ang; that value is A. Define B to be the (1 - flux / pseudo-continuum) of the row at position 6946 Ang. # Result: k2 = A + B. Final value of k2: 0.05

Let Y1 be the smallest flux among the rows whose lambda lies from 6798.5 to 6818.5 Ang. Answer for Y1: 13.44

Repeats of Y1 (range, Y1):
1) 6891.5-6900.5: 15.99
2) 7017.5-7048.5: 16.06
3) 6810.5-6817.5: 13.44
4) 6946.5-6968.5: 14.75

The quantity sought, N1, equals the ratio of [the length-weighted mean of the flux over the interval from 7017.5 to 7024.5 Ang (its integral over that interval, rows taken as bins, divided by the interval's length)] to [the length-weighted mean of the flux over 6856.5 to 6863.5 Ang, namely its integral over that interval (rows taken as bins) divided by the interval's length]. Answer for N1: 1.05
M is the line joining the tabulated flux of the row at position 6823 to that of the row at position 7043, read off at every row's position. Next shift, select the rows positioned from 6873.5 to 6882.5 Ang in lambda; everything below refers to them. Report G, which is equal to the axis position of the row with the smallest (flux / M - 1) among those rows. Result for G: 6876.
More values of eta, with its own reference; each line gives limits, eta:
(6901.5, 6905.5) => -0.003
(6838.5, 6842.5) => -0.007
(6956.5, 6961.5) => 0.002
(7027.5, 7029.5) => 0.029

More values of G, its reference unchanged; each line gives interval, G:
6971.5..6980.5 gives 6975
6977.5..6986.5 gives 6979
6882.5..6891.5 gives 6886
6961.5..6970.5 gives 6964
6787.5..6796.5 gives 6788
